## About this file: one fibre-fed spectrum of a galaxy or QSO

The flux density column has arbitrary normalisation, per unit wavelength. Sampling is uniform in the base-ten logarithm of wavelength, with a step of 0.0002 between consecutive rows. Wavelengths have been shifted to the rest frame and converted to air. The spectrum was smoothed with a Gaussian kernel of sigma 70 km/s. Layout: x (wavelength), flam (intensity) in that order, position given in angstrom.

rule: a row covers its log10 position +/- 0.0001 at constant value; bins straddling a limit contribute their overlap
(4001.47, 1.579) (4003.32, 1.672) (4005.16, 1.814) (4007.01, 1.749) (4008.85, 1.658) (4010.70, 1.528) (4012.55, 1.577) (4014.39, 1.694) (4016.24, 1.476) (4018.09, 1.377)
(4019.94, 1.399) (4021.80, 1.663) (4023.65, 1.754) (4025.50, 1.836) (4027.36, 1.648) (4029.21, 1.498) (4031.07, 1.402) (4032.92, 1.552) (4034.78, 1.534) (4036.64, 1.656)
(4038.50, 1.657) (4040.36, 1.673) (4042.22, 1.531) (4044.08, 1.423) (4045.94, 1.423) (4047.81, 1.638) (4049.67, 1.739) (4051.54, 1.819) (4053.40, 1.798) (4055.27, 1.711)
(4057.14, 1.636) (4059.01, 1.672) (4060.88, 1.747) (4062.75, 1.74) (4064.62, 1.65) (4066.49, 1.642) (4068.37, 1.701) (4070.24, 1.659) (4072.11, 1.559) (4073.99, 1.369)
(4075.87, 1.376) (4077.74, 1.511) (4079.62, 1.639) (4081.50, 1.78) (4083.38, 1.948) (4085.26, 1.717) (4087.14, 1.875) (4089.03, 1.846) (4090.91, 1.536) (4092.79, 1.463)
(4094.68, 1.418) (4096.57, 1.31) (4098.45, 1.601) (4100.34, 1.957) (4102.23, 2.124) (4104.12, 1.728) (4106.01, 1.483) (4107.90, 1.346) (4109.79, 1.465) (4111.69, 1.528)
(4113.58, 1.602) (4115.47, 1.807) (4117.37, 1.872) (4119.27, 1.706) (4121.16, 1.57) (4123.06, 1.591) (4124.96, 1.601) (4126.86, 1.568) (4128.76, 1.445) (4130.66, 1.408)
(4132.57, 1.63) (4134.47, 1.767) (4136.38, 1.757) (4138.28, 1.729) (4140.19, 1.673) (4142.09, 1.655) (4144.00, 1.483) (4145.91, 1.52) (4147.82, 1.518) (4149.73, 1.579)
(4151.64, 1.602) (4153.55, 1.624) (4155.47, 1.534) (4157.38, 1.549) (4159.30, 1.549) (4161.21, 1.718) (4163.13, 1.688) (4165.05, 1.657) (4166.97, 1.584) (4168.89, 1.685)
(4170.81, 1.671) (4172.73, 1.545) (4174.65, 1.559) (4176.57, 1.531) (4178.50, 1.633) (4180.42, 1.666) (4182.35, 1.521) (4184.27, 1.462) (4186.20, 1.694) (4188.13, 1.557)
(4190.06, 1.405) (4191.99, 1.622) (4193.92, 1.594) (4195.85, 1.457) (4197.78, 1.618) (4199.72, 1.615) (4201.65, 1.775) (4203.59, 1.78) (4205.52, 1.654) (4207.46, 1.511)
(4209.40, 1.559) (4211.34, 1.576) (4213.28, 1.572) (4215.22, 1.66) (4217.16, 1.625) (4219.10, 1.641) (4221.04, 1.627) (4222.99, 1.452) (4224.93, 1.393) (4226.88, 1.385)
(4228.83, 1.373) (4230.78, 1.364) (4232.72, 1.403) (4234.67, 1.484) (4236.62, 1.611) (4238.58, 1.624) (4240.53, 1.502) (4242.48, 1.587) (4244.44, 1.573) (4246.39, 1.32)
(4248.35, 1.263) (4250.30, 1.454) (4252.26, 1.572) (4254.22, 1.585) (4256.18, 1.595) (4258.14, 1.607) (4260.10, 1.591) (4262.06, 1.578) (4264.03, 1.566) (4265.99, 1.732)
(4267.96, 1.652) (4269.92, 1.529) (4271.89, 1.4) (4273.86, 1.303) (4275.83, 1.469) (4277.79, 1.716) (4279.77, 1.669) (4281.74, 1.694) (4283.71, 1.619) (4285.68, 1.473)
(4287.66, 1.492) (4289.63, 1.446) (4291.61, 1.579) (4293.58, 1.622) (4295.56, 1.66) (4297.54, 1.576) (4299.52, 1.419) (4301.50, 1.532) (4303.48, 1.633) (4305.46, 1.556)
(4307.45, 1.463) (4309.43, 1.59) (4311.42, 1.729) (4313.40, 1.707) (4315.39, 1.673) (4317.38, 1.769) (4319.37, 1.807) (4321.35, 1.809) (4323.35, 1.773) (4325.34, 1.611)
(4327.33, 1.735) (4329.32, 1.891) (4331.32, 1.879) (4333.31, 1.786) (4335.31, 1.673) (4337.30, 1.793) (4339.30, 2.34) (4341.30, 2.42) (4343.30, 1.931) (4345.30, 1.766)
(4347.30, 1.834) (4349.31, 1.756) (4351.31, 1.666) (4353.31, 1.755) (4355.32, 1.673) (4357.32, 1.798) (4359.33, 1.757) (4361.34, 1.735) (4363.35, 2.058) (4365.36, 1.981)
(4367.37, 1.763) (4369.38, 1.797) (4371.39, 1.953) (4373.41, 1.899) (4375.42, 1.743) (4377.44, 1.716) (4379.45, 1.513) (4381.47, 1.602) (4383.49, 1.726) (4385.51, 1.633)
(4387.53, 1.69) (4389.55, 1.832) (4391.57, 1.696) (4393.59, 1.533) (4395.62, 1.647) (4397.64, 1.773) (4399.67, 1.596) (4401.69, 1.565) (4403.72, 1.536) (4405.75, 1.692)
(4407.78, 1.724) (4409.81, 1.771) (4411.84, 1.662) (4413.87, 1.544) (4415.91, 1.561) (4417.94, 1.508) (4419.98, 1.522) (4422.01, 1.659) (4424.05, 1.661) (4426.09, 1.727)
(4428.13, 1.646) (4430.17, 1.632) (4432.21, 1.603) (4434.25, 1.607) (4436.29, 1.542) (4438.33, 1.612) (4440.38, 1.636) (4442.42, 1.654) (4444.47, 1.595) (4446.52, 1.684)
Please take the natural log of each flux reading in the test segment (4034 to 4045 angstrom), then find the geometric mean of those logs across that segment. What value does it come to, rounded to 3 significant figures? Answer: 0.451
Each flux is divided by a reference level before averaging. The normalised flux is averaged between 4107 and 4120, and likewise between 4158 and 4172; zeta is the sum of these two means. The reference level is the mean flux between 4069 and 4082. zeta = 2.10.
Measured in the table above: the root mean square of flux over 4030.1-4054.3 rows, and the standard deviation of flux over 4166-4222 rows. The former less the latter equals 1.52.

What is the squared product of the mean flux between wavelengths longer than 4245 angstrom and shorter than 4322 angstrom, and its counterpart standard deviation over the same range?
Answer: 0.04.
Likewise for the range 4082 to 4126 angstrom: 0.12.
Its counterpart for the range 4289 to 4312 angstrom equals 0.02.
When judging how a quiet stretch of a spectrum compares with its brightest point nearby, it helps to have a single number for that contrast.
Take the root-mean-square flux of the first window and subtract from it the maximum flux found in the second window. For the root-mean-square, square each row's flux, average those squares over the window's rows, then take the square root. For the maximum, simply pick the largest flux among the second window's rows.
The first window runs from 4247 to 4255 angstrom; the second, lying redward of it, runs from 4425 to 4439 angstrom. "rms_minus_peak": -0.25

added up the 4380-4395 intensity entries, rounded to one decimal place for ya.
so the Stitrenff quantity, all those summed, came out 11.7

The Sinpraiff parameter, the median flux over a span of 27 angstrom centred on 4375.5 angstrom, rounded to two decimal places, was 1.74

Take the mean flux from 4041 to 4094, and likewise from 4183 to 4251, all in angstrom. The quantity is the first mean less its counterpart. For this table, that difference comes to 0.11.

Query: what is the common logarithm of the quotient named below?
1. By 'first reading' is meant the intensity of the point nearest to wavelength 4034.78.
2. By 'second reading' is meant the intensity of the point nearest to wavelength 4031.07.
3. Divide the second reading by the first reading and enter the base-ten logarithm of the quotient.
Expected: -0.04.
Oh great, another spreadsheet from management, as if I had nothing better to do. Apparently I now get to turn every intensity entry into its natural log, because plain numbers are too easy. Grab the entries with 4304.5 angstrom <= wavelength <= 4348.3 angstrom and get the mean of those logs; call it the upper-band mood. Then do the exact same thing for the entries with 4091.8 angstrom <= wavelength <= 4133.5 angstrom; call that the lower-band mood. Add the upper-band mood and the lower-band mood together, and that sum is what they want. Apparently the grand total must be 1.04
